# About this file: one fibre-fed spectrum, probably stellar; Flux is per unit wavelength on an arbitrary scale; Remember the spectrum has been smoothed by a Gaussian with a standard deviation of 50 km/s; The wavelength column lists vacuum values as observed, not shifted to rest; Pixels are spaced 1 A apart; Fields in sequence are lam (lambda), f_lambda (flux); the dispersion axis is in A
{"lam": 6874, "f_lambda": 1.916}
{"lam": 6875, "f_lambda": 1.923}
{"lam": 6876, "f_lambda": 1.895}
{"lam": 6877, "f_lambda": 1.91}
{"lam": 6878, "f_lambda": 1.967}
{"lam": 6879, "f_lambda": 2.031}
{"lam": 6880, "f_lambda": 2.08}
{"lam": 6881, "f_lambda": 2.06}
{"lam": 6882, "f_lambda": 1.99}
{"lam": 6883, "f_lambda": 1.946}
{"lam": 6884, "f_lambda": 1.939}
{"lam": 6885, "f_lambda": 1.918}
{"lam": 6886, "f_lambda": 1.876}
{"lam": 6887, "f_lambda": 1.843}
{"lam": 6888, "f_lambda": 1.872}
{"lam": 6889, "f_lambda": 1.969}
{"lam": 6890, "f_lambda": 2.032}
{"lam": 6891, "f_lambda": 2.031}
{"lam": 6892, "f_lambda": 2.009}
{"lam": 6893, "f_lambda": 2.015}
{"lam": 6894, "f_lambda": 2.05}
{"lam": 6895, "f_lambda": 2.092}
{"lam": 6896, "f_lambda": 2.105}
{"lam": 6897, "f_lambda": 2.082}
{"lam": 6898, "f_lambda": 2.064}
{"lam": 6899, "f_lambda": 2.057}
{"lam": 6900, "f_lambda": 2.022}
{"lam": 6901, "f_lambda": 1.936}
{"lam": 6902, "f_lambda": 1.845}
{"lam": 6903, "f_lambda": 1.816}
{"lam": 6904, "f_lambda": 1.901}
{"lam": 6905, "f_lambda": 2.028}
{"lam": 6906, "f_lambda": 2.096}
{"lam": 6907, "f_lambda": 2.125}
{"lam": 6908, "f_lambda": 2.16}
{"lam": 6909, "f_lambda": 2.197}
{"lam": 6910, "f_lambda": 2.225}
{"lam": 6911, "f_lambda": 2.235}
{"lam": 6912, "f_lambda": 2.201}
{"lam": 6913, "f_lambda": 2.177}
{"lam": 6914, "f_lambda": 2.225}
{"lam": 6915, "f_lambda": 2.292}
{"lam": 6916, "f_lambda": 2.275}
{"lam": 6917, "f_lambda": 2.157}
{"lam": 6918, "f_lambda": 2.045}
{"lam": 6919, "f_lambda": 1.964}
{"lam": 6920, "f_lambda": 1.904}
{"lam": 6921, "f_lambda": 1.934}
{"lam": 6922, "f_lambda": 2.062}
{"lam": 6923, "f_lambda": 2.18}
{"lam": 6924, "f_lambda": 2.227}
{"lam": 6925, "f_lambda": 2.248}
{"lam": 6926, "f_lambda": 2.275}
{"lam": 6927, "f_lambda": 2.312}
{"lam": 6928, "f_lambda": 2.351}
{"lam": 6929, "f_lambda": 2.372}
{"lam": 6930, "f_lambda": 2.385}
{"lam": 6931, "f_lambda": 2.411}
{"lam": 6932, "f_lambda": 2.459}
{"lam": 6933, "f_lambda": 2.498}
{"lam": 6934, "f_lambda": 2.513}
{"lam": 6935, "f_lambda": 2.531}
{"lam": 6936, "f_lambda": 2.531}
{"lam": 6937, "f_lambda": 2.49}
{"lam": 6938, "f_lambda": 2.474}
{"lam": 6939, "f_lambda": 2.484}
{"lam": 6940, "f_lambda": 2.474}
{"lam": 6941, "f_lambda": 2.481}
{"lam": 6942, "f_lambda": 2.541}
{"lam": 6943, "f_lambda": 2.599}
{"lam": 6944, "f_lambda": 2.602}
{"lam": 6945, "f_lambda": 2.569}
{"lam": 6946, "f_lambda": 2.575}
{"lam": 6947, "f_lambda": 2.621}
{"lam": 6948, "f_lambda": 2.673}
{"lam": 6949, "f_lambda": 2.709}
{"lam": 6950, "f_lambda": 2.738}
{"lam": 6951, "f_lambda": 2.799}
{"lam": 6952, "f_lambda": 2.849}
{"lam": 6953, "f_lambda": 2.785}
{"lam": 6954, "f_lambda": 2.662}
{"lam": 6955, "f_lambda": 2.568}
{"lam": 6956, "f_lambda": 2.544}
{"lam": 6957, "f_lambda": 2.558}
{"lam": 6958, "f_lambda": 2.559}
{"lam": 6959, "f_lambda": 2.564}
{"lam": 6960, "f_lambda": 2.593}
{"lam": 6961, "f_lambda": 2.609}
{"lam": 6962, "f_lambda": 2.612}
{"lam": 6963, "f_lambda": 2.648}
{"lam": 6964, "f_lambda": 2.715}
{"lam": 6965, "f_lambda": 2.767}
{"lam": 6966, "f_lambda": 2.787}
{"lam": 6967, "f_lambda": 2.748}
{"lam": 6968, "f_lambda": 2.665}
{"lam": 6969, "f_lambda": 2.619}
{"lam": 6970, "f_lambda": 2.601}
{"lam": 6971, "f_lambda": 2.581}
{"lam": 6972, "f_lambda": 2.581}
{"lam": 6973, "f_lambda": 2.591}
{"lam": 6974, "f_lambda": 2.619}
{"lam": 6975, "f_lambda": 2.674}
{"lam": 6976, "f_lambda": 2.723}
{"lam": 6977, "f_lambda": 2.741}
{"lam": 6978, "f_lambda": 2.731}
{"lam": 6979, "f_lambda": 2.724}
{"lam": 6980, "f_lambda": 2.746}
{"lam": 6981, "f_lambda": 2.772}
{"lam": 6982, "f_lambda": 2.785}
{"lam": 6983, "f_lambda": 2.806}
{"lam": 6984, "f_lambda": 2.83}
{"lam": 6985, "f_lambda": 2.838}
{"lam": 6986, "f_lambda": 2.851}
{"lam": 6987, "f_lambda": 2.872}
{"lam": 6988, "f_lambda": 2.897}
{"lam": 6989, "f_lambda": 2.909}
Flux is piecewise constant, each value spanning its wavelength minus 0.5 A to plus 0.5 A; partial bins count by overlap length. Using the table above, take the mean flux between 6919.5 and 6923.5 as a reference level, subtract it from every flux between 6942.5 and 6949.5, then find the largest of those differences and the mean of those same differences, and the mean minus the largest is -0.088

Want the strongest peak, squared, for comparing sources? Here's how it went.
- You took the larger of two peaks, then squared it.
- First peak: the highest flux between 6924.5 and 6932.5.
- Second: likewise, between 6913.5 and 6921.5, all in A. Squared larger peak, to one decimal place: 6.0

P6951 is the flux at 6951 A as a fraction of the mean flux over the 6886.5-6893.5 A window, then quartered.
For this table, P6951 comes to 0.36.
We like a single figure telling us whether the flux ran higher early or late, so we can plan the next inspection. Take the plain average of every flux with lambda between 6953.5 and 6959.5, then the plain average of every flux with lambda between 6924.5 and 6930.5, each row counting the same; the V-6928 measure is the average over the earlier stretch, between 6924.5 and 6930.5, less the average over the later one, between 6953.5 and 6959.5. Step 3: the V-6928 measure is -0.25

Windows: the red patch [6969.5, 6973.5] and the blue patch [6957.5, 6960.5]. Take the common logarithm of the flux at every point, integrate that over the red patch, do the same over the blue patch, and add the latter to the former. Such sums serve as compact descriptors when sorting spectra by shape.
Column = 2.9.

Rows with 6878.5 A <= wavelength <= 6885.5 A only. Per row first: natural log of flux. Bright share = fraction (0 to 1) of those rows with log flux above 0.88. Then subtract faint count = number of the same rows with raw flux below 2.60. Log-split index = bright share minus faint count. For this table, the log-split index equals -7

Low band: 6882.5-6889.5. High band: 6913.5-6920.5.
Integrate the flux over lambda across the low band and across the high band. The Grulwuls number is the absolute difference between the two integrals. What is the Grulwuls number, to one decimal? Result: 1.5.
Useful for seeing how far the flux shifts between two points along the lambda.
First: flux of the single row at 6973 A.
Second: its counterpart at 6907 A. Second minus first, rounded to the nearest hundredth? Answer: -0.47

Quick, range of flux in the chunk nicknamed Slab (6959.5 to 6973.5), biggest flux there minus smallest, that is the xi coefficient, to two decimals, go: 0.21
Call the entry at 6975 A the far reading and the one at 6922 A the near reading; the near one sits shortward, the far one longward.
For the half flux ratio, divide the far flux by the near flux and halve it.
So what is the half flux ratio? 0.648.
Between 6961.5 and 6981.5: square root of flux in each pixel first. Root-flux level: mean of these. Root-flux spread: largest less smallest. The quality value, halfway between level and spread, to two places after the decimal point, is 0.85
